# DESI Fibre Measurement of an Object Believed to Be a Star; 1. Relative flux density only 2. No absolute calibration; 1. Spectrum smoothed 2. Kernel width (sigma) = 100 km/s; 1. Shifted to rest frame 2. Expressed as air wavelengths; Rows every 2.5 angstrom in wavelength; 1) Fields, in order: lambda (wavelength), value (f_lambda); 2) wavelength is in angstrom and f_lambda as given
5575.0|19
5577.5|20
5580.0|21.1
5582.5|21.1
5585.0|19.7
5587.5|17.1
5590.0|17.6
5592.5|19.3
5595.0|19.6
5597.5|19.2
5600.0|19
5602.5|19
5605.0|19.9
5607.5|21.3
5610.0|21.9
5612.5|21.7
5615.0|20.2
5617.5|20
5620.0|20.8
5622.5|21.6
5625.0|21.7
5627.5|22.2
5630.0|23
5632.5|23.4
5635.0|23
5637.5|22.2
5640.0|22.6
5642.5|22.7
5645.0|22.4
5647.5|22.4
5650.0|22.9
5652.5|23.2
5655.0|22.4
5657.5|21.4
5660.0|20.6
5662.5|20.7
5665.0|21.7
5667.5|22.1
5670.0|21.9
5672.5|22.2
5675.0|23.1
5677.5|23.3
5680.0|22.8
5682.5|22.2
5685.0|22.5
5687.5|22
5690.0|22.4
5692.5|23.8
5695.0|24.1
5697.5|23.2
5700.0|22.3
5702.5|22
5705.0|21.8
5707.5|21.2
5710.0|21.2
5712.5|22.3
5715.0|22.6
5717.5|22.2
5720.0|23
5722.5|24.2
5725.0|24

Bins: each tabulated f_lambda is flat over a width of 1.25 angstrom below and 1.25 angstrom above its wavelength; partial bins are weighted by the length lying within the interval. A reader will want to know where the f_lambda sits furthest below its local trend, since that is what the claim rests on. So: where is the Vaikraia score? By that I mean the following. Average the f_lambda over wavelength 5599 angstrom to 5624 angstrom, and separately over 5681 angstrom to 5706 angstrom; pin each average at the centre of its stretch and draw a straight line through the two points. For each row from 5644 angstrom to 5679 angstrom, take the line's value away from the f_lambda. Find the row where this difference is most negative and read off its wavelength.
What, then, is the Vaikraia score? 5660.0 angstrom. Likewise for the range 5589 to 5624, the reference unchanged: 5590.0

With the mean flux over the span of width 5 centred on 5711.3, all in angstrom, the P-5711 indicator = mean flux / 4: 5.4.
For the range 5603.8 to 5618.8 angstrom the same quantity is 5.2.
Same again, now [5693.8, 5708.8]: 5.6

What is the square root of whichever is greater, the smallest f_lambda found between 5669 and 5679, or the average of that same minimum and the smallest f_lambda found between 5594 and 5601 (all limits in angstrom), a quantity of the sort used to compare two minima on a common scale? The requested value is 4.680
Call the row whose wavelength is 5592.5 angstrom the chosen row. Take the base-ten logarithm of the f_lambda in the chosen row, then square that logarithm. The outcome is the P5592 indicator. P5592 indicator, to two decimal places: 1.65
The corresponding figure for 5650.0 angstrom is 1.85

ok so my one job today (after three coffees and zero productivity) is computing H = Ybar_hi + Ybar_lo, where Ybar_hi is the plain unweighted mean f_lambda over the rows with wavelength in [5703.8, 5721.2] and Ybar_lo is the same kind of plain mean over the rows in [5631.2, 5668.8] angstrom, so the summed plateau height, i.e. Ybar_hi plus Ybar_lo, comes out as 44.29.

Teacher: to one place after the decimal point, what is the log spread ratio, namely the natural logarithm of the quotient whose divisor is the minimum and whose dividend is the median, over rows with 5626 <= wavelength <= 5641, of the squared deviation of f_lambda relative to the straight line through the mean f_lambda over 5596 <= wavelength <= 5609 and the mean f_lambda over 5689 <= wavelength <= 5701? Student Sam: 0.9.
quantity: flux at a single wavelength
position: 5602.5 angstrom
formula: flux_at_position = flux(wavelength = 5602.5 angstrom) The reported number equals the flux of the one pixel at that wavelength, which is 19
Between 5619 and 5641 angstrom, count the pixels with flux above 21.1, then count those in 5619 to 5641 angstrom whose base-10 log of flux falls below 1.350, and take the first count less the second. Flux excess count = 3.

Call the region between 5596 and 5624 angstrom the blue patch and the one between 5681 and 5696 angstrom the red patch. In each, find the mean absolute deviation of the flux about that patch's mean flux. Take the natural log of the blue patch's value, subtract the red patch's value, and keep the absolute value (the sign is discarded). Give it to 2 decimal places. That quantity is 0.80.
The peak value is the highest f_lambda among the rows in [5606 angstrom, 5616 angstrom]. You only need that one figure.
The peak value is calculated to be 21.9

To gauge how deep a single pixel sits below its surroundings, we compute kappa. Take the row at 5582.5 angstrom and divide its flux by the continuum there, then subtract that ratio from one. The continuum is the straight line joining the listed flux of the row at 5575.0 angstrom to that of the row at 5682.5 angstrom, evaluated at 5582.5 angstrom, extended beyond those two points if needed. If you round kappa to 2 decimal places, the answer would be -0.10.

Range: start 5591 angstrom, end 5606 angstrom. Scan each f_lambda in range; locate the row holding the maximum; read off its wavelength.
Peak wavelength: 5605.0 angstrom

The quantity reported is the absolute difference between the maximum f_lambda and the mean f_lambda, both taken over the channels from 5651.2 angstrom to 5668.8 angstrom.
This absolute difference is 1.47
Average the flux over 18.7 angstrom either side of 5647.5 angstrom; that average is 22.3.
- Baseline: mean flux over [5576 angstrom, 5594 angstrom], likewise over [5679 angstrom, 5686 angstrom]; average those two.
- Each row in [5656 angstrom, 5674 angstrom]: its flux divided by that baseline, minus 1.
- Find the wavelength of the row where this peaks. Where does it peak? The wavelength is 5672.5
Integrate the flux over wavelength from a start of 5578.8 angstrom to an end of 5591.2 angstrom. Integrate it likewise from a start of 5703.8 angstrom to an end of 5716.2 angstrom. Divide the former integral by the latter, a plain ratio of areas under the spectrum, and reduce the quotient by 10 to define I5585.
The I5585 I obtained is -9.11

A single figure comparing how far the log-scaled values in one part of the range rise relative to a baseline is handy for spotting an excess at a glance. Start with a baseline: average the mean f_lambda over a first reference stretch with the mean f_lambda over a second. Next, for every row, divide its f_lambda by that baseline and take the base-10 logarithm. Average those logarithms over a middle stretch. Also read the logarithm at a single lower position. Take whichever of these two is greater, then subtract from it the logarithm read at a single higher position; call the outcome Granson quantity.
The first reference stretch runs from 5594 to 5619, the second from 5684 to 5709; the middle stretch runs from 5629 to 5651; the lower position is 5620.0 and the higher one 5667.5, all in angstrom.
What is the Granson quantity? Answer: 0.012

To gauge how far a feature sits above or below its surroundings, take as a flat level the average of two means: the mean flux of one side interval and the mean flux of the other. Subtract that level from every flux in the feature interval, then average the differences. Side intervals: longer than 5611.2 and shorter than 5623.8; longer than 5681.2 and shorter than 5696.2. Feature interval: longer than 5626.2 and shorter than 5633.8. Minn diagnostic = 1.0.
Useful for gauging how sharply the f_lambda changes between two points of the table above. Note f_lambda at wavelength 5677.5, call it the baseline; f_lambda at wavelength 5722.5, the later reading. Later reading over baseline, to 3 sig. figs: 1.04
